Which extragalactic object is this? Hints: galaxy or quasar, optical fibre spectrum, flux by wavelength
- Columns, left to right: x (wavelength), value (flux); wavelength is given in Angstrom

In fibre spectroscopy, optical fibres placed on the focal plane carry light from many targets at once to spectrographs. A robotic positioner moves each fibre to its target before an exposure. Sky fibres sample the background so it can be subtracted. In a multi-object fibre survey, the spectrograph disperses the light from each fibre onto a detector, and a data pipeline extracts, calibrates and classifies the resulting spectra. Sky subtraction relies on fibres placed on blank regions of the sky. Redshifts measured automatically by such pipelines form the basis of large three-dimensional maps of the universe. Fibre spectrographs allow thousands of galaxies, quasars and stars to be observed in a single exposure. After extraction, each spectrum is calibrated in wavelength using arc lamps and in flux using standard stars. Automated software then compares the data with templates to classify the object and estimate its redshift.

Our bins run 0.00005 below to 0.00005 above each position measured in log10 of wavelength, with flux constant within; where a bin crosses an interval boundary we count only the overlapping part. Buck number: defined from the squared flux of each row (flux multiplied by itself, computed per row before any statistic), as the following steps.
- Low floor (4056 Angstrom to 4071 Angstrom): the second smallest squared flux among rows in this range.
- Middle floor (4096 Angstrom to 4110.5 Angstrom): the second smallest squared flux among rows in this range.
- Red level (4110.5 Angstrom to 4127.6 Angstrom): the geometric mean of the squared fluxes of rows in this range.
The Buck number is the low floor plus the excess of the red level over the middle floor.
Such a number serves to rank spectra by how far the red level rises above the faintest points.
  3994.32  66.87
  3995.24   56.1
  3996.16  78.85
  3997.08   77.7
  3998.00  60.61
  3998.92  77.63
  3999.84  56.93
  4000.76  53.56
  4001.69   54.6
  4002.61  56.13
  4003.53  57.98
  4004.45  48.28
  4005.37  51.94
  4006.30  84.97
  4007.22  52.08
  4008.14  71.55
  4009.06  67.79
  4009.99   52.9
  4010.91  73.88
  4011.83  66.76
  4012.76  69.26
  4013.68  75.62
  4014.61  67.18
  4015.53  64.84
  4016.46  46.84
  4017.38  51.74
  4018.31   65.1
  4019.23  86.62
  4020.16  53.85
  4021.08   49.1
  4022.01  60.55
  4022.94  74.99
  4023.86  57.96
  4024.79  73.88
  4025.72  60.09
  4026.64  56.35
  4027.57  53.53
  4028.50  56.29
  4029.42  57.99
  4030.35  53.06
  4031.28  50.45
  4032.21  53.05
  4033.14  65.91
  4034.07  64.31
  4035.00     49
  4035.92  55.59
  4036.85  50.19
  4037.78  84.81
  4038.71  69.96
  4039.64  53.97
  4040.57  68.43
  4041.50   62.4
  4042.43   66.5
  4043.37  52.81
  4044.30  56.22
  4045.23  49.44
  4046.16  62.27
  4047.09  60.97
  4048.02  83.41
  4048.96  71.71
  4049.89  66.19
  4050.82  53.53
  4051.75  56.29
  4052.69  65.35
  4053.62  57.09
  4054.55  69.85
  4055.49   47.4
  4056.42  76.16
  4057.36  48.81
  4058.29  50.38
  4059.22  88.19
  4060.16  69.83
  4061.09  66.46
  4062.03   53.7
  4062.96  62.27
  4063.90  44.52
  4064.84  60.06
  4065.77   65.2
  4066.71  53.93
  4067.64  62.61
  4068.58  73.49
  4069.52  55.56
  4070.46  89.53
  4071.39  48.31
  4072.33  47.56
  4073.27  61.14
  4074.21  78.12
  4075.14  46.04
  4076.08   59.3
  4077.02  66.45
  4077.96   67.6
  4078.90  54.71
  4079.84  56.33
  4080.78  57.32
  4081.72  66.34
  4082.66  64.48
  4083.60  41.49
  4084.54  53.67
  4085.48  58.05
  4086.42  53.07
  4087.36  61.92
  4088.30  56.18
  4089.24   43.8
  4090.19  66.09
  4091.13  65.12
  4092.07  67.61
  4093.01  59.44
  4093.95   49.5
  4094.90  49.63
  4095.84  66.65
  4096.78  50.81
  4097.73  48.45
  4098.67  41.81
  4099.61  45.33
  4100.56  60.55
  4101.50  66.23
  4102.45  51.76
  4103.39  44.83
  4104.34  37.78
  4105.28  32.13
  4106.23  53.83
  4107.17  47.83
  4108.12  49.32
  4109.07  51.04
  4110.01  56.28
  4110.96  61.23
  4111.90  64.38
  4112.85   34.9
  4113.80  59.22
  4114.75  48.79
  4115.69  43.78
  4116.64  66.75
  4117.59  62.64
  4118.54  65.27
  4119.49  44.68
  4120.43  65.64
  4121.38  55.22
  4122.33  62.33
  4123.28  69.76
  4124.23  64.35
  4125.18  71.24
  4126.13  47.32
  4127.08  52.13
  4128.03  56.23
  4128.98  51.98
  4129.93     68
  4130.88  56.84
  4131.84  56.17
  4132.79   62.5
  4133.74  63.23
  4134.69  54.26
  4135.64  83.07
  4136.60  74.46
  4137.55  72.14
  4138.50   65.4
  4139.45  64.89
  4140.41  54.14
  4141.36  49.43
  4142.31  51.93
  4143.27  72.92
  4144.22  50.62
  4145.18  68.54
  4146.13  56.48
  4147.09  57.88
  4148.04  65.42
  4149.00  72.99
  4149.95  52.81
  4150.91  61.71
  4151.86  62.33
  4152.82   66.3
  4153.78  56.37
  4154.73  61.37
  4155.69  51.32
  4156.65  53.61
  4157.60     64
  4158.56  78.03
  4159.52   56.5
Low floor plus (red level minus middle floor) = 4181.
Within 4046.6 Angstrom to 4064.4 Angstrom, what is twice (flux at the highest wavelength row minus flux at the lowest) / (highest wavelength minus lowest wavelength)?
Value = -2.0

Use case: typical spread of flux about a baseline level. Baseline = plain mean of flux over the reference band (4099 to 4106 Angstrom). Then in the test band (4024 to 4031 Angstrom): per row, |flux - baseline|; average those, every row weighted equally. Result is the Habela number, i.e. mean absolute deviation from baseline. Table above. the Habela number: 10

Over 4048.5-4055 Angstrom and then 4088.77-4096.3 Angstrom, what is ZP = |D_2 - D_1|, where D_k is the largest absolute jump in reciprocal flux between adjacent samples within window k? 0.0041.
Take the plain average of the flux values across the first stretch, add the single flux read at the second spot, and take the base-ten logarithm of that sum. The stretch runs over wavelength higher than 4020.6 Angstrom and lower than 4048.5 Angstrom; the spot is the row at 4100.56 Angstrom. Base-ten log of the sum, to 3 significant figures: 2.08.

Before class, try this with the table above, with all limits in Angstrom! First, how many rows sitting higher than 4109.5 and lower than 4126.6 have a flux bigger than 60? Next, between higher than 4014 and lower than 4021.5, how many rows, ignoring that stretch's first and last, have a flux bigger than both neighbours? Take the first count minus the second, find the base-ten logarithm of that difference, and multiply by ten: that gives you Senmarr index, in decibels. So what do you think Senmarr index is 9.5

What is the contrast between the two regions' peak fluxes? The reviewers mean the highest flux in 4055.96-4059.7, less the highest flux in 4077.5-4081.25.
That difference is 21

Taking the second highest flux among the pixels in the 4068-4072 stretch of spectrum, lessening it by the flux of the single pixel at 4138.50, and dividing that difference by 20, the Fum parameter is 0.40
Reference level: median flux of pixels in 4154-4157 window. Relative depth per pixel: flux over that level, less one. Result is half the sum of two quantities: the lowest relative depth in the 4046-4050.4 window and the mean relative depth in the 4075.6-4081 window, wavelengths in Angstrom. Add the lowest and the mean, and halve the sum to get 0.13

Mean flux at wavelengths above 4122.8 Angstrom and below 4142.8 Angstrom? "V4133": 61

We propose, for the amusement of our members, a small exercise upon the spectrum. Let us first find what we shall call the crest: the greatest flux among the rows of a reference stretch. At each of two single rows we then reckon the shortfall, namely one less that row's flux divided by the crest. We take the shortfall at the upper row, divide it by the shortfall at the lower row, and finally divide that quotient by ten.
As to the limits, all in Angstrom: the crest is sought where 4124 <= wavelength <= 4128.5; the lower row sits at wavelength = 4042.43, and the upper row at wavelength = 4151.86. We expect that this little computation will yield 0.19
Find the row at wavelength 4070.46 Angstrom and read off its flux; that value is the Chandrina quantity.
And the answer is 89.53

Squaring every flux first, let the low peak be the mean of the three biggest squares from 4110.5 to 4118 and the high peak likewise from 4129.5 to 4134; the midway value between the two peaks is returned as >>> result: 4175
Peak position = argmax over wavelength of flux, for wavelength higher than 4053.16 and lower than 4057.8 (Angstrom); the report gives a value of 4056.42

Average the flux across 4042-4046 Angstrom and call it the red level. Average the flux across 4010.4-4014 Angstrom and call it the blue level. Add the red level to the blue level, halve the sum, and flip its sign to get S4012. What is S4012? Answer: -63.8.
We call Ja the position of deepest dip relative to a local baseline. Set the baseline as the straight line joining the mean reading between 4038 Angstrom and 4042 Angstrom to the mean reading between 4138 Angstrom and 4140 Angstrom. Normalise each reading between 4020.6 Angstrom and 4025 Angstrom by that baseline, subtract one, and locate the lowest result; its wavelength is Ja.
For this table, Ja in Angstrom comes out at 4021.08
